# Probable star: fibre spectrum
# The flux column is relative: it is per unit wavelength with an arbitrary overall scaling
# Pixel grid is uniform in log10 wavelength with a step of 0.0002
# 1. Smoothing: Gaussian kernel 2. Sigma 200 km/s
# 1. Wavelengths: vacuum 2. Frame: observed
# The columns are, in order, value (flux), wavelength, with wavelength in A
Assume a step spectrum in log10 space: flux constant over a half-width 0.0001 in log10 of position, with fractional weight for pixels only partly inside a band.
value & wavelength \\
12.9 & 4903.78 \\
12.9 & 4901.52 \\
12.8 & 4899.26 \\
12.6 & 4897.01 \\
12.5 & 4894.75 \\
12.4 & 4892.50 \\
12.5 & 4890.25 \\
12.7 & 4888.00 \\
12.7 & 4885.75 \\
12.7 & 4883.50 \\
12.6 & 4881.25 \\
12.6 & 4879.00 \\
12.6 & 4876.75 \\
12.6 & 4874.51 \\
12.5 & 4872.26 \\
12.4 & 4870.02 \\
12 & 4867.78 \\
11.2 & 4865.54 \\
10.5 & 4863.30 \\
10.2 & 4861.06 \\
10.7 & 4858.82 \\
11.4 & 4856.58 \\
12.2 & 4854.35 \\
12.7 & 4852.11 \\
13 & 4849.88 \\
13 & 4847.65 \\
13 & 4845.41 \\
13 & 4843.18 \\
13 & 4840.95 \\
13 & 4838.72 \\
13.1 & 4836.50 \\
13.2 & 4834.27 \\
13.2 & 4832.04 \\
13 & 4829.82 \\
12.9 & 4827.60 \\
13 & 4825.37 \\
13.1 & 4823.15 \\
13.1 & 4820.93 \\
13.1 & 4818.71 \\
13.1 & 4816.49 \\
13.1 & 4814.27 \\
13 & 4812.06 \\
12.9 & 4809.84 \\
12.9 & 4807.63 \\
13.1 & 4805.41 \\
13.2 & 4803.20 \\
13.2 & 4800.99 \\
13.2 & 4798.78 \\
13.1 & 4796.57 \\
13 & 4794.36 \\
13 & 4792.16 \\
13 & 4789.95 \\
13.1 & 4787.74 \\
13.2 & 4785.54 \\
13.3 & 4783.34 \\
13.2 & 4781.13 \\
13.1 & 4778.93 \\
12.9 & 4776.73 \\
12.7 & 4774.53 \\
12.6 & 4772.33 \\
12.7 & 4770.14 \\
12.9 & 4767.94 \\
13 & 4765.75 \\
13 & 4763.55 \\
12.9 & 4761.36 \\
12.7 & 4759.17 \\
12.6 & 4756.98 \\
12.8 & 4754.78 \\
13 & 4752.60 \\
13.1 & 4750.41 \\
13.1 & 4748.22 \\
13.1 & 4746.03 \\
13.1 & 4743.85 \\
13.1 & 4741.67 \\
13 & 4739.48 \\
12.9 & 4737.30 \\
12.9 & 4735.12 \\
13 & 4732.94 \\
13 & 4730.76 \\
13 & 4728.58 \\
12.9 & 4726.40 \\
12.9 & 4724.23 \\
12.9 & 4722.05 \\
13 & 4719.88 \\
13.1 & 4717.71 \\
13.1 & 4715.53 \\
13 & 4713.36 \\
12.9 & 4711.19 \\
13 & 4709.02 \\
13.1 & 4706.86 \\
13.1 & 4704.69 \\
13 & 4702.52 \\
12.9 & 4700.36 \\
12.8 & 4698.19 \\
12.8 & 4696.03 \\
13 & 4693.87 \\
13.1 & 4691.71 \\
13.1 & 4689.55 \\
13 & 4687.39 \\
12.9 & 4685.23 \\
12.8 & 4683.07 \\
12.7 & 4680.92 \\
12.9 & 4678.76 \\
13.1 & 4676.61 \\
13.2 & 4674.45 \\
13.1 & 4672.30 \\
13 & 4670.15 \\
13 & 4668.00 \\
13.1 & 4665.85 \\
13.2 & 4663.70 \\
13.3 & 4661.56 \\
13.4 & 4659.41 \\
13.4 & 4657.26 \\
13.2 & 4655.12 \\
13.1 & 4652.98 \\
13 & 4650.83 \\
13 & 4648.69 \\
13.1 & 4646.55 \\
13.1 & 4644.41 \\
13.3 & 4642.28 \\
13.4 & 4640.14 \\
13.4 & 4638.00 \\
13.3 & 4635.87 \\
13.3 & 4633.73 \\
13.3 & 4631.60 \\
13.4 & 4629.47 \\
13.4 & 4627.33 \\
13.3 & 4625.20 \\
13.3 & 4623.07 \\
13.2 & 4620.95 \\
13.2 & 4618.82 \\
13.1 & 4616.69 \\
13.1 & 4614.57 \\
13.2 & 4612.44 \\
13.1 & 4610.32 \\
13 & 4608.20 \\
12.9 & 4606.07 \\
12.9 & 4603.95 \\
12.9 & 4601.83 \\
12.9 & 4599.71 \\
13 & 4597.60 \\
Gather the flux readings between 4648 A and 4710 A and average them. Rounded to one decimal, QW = 13.0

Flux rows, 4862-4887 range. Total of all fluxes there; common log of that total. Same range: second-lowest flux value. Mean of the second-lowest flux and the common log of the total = 6.7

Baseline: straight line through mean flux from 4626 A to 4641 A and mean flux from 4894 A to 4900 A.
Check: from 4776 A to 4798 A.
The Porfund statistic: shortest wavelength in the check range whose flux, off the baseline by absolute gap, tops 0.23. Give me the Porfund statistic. 4781.13 A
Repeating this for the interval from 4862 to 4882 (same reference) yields 4863.30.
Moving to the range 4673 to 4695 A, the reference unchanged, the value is 4678.76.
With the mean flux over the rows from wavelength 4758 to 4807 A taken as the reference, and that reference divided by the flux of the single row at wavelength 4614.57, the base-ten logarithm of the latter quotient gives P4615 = -0.003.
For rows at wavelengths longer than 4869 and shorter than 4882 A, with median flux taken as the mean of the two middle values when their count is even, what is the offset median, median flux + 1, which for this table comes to 13.6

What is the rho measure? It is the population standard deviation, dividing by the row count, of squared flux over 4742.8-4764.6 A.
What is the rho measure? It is 4.5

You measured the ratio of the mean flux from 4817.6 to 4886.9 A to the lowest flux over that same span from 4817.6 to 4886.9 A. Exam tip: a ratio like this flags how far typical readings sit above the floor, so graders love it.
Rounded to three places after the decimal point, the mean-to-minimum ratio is 1.225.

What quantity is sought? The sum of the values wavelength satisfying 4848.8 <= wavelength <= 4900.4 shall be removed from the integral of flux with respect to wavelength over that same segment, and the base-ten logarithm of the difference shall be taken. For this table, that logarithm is 2.54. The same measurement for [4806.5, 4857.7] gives 2.56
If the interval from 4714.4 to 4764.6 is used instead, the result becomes 2.55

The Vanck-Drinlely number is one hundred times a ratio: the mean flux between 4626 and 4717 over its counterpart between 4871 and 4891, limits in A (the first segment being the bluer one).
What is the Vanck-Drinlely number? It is 104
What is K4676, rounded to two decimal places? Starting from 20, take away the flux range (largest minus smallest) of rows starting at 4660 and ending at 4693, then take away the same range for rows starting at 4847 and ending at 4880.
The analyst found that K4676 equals 16.60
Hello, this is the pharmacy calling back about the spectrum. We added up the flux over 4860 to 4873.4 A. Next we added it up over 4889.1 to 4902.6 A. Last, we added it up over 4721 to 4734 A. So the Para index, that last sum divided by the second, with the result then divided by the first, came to 0.0149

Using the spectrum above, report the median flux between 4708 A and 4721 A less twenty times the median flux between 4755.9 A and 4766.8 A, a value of -245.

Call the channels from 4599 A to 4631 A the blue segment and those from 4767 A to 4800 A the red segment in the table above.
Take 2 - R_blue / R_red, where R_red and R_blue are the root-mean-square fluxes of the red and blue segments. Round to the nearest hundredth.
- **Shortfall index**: 0.99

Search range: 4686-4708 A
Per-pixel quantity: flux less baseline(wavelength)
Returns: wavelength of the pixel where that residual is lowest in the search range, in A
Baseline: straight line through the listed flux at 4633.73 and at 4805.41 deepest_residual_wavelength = 4696.03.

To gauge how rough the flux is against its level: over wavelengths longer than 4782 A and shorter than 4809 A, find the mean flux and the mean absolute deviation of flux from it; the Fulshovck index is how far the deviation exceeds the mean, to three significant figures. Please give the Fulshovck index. -13.0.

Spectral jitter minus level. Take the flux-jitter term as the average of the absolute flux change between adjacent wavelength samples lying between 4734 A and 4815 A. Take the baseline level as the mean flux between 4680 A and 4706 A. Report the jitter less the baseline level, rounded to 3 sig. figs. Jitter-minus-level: -12.8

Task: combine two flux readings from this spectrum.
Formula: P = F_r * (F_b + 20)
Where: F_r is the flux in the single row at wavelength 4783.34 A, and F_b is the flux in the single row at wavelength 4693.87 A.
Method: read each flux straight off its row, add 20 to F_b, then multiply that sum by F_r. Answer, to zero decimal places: 439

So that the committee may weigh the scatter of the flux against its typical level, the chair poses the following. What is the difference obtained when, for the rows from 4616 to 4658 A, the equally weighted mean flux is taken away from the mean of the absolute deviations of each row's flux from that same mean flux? -13.1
